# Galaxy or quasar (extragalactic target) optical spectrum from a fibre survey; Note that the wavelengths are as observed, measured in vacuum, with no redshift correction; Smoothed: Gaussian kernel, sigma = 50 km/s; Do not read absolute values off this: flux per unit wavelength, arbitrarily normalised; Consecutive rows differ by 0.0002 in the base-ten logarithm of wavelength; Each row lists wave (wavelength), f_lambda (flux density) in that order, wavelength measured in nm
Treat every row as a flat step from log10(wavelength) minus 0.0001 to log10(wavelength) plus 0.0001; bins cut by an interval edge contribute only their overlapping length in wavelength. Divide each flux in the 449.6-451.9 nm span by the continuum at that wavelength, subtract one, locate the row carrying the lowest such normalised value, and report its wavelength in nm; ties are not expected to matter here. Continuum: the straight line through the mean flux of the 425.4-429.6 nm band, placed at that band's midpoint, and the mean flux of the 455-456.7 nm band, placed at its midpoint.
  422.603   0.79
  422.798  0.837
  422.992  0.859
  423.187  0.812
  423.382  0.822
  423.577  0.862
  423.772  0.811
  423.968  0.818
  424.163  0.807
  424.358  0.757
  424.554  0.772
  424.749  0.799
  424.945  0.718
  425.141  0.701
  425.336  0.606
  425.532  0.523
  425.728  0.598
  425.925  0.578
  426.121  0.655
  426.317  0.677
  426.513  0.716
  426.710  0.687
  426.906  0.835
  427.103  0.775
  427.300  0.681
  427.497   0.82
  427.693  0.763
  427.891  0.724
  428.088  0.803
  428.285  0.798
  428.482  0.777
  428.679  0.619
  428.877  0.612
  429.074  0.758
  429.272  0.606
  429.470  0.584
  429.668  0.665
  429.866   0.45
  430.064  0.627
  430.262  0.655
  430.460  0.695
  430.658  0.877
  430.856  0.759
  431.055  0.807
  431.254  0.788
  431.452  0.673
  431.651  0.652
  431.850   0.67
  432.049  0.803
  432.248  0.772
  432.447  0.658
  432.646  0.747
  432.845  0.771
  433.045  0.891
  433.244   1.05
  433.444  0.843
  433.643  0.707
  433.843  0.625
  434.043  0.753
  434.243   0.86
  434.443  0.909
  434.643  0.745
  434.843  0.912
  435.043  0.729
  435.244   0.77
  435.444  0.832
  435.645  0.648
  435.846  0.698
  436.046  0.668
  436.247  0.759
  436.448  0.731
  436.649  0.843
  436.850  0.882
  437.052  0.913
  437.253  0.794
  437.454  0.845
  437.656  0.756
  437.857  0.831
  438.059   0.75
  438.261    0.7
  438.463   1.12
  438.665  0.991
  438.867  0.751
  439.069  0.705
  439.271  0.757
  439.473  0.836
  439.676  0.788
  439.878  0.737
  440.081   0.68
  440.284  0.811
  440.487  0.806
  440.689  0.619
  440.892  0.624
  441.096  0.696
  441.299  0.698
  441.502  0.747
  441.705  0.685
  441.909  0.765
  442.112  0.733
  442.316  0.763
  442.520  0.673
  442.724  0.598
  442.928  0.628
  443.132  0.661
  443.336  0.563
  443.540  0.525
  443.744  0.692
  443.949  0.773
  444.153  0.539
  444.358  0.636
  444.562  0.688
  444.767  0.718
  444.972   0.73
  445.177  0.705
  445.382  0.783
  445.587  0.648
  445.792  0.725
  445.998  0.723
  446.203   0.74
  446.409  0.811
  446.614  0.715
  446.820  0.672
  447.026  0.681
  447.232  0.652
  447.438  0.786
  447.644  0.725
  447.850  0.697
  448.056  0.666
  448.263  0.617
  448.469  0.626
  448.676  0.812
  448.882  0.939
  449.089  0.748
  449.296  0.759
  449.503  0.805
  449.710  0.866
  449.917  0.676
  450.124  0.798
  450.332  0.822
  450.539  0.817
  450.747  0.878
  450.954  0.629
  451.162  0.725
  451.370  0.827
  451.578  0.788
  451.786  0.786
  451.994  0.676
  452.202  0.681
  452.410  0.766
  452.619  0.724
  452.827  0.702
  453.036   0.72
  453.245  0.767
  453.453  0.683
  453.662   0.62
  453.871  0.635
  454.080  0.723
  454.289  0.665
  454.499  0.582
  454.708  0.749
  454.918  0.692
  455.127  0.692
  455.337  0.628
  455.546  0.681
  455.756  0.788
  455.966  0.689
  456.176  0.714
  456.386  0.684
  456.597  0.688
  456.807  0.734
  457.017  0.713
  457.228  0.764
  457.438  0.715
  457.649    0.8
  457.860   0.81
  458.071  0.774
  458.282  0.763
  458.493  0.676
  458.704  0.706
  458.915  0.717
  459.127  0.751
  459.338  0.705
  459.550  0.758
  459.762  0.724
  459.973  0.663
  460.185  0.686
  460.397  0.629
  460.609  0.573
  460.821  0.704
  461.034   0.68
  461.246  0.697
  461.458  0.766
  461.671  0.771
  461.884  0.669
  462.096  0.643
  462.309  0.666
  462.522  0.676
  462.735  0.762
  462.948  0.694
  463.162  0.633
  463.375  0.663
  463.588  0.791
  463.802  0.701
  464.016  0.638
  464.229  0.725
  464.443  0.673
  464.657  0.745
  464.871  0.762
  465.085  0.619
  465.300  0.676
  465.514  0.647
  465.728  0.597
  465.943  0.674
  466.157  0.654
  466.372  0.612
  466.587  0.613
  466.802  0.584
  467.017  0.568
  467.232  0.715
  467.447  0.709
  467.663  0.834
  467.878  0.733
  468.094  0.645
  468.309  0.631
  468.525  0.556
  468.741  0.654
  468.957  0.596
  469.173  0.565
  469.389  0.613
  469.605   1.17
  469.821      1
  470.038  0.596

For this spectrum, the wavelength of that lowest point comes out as 450.954 nm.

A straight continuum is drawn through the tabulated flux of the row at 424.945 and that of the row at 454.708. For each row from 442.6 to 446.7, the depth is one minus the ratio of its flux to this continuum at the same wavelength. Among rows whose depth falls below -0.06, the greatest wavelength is 446.409 nm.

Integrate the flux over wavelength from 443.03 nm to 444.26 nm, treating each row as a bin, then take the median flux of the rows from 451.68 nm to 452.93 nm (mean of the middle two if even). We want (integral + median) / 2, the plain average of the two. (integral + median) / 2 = 0.74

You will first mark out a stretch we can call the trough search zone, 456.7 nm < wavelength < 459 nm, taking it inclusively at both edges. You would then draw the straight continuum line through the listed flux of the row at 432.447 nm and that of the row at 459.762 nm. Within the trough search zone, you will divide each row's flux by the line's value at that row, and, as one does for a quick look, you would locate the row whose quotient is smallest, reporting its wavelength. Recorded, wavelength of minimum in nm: 458.493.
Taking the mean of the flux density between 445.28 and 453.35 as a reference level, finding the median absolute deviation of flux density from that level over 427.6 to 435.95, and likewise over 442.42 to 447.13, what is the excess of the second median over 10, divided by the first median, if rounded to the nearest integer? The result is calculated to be -139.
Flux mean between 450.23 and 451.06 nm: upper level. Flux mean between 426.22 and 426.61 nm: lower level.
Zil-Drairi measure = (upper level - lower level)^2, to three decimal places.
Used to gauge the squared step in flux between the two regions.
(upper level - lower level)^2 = 0.008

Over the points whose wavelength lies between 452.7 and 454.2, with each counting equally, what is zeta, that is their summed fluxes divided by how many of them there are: 0.69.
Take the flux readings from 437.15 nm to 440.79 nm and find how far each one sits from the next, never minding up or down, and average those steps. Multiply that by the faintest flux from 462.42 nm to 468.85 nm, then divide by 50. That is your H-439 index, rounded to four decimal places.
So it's 0.0012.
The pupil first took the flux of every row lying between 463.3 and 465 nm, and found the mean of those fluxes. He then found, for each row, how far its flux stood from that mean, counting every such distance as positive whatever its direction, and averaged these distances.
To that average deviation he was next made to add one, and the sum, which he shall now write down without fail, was 1.04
